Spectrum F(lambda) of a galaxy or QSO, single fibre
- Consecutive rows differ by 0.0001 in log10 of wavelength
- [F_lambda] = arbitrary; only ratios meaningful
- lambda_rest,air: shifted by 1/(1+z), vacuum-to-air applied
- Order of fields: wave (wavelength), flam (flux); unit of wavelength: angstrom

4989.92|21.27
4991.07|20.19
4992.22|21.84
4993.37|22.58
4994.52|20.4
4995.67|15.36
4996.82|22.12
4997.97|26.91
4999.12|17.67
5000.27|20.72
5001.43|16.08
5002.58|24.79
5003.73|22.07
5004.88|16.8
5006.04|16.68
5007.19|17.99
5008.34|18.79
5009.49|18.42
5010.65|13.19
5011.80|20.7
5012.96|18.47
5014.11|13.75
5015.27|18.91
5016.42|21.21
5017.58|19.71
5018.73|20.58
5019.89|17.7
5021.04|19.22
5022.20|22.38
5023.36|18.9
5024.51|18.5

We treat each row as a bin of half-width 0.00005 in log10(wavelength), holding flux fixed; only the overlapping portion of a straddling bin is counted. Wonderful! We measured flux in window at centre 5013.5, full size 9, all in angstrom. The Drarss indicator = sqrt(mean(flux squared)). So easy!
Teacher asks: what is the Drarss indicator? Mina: 18.3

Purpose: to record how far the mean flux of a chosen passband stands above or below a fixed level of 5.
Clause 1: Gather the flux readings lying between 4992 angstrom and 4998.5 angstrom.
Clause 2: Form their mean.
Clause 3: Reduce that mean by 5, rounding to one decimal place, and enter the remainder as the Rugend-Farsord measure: 16.5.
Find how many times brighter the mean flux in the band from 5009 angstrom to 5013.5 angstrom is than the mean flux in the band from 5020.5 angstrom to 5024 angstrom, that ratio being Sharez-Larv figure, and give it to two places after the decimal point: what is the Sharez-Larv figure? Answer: 0.88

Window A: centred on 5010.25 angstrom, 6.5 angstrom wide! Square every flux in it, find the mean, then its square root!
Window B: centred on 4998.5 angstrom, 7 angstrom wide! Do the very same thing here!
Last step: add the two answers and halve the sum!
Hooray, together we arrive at 19.1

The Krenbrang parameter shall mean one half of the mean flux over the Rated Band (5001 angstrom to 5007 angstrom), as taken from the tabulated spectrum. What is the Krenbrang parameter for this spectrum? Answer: 9.6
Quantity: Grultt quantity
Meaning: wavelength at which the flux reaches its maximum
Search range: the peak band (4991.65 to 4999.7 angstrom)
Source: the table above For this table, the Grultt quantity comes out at 4997.97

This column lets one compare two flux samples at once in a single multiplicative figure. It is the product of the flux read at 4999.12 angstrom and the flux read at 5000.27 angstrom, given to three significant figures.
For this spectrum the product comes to 366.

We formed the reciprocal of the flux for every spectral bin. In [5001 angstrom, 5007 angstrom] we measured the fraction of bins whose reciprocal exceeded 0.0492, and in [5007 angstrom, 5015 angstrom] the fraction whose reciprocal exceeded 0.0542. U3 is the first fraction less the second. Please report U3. 0.03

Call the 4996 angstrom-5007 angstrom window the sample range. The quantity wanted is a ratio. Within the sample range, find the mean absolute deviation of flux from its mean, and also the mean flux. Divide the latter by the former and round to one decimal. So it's 6.3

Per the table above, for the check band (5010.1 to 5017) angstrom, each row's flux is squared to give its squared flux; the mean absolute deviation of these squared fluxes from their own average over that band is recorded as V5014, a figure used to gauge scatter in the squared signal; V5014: 95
